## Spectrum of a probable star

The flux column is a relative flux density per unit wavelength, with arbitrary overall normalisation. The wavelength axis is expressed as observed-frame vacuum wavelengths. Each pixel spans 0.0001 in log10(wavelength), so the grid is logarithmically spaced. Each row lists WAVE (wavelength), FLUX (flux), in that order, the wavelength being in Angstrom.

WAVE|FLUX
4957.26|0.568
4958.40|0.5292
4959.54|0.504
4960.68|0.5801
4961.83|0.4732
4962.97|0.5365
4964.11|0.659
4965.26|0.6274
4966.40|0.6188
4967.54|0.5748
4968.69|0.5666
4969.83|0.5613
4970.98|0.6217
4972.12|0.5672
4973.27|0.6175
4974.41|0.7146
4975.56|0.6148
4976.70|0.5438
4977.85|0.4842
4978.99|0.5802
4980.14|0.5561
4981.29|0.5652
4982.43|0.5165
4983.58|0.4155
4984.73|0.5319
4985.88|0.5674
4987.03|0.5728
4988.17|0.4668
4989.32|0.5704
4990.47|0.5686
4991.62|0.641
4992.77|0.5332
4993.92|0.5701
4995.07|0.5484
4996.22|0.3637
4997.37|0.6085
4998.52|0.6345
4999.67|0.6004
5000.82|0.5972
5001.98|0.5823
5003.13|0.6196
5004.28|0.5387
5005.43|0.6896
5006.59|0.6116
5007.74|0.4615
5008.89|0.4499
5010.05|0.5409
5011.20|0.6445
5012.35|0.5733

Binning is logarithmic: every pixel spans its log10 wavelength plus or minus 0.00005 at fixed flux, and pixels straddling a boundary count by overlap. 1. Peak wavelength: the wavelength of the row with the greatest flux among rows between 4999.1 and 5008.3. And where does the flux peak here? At 5005.43 Angstrom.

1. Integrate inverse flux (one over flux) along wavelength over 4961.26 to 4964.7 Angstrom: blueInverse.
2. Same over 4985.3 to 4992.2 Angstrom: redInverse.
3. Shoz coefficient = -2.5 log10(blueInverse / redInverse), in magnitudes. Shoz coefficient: 0.7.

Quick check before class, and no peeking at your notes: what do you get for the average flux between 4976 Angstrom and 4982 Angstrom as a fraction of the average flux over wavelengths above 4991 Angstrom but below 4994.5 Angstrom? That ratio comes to 0.94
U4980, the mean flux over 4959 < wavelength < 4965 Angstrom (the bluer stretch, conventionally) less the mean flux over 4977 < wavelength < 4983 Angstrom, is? 0.01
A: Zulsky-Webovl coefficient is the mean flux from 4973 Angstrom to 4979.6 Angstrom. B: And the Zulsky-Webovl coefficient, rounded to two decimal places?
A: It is 0.59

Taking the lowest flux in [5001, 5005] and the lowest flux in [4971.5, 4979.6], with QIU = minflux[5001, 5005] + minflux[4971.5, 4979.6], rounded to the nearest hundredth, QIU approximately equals 1.02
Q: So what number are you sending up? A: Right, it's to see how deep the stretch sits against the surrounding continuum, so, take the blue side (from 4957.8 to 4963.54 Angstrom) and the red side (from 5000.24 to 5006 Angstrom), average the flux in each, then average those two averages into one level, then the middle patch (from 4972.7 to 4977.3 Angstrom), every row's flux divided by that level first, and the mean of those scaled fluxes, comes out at 1.10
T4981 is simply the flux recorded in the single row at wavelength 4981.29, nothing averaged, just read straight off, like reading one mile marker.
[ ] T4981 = 0.5652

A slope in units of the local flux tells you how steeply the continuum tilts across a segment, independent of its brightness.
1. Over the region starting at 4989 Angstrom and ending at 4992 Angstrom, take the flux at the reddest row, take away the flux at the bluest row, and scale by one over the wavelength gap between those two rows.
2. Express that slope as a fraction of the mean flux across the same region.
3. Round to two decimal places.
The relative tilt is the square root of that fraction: 0.23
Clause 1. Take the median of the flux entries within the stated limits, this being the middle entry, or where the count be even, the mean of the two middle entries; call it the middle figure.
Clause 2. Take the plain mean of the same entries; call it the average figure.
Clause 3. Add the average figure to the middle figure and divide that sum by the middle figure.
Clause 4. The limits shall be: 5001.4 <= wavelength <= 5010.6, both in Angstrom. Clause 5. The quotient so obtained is 2.00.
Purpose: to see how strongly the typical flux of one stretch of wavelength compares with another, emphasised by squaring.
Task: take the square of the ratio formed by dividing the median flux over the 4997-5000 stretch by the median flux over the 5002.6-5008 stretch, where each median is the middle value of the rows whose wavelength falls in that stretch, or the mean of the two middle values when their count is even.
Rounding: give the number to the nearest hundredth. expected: 0.99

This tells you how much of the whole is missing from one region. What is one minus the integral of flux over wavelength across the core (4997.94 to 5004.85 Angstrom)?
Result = -3.11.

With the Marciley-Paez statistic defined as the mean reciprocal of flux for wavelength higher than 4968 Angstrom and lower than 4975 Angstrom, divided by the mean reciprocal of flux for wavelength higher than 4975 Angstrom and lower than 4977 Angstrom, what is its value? 0.96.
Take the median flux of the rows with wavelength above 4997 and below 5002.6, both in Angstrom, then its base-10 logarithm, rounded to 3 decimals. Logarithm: -0.222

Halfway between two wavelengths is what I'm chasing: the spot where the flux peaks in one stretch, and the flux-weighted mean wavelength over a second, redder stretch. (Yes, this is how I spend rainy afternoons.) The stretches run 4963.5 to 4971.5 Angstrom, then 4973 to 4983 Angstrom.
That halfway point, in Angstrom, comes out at 4970.9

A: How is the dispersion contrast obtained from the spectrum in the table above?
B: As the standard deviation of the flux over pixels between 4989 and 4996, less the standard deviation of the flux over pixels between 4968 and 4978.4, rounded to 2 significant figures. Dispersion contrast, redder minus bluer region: -0.027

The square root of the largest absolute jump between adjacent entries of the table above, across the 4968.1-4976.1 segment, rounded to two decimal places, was 0.32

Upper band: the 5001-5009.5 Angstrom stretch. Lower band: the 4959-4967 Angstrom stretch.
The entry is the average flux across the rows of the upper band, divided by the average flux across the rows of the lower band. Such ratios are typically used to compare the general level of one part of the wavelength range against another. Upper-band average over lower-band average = 0.99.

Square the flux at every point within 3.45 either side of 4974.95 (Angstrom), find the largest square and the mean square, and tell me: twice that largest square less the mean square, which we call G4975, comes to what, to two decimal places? 0.67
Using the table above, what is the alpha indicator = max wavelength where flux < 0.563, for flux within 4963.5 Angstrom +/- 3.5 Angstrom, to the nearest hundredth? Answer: 4962.97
